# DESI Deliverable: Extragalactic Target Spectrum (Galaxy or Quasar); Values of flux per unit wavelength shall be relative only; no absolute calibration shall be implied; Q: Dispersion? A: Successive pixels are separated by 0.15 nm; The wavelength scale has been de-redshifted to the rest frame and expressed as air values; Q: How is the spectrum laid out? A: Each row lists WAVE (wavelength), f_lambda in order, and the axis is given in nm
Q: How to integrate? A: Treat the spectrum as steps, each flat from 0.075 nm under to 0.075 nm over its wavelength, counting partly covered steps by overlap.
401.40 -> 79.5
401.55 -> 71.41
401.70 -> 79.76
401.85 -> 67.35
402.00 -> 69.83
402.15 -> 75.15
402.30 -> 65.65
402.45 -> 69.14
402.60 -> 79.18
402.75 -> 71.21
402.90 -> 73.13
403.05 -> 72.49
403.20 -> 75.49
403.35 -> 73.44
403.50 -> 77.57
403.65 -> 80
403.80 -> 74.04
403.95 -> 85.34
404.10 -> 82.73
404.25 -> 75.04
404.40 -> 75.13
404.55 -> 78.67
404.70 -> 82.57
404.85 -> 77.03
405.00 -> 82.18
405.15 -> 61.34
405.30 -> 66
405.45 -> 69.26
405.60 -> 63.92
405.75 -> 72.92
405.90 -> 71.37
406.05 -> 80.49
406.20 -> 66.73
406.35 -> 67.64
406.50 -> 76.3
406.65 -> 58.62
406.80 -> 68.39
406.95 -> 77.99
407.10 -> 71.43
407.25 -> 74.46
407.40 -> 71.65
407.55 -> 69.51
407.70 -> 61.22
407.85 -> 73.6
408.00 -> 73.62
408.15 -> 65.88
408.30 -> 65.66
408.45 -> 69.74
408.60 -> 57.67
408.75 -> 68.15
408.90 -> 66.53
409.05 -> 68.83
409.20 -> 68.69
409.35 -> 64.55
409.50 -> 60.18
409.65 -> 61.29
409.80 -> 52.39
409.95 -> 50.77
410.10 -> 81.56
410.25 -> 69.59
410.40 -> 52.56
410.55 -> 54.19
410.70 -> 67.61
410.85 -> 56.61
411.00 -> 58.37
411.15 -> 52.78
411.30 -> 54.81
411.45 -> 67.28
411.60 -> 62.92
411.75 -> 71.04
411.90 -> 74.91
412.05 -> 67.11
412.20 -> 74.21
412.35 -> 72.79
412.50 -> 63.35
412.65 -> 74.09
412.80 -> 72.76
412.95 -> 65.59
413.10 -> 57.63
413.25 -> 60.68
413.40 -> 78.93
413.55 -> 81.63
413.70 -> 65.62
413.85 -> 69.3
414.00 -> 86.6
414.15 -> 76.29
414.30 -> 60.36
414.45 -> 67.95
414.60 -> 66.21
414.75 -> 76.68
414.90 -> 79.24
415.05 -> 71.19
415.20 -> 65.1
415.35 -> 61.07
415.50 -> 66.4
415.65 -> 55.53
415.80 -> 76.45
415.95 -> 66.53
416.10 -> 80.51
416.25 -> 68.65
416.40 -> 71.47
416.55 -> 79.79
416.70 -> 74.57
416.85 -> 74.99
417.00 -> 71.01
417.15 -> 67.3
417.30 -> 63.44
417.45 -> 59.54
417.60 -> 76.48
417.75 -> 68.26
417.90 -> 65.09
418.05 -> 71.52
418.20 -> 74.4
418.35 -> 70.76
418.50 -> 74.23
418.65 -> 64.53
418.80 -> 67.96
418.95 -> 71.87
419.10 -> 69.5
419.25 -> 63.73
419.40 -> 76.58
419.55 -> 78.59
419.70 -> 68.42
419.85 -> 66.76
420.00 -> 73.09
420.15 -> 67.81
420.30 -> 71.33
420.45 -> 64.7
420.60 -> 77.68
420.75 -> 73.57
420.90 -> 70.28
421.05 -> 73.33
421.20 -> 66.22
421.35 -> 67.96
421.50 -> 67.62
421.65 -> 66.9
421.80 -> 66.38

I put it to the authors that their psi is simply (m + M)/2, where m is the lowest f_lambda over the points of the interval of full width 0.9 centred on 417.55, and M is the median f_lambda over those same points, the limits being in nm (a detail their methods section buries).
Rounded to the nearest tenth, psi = 62.9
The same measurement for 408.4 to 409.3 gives 63.0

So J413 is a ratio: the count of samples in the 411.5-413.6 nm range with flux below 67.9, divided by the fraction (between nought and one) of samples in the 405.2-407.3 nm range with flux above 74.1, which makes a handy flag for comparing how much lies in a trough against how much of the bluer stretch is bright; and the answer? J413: 21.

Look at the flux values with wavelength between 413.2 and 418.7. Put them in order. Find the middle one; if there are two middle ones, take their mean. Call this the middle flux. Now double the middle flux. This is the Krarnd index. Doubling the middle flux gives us 142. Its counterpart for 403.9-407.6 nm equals 146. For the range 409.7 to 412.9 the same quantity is 134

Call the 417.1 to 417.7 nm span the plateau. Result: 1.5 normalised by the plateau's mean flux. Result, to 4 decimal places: 0.0225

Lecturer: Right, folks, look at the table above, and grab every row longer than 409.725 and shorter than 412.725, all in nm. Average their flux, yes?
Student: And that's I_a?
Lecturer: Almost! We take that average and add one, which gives 65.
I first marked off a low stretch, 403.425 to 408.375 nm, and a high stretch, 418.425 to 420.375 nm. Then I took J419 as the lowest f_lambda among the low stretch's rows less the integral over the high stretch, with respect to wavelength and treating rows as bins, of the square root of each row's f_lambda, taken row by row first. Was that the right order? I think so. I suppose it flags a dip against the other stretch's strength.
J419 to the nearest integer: 42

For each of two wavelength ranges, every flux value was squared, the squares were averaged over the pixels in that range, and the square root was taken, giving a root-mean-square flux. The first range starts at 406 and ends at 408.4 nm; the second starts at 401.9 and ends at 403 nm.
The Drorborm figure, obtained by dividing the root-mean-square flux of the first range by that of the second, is 0.98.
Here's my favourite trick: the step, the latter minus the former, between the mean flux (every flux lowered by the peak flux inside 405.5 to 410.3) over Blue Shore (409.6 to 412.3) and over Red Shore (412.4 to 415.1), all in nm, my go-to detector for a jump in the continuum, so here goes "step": 8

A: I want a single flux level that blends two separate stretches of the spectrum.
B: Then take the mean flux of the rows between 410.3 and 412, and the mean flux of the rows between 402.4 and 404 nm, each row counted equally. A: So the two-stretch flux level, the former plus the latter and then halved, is 68.4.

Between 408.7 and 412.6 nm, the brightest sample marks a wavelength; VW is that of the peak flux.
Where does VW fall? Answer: 410.10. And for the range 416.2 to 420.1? 416.55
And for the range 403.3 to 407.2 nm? 403.95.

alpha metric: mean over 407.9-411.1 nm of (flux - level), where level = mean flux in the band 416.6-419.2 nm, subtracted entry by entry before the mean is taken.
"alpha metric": -6.2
